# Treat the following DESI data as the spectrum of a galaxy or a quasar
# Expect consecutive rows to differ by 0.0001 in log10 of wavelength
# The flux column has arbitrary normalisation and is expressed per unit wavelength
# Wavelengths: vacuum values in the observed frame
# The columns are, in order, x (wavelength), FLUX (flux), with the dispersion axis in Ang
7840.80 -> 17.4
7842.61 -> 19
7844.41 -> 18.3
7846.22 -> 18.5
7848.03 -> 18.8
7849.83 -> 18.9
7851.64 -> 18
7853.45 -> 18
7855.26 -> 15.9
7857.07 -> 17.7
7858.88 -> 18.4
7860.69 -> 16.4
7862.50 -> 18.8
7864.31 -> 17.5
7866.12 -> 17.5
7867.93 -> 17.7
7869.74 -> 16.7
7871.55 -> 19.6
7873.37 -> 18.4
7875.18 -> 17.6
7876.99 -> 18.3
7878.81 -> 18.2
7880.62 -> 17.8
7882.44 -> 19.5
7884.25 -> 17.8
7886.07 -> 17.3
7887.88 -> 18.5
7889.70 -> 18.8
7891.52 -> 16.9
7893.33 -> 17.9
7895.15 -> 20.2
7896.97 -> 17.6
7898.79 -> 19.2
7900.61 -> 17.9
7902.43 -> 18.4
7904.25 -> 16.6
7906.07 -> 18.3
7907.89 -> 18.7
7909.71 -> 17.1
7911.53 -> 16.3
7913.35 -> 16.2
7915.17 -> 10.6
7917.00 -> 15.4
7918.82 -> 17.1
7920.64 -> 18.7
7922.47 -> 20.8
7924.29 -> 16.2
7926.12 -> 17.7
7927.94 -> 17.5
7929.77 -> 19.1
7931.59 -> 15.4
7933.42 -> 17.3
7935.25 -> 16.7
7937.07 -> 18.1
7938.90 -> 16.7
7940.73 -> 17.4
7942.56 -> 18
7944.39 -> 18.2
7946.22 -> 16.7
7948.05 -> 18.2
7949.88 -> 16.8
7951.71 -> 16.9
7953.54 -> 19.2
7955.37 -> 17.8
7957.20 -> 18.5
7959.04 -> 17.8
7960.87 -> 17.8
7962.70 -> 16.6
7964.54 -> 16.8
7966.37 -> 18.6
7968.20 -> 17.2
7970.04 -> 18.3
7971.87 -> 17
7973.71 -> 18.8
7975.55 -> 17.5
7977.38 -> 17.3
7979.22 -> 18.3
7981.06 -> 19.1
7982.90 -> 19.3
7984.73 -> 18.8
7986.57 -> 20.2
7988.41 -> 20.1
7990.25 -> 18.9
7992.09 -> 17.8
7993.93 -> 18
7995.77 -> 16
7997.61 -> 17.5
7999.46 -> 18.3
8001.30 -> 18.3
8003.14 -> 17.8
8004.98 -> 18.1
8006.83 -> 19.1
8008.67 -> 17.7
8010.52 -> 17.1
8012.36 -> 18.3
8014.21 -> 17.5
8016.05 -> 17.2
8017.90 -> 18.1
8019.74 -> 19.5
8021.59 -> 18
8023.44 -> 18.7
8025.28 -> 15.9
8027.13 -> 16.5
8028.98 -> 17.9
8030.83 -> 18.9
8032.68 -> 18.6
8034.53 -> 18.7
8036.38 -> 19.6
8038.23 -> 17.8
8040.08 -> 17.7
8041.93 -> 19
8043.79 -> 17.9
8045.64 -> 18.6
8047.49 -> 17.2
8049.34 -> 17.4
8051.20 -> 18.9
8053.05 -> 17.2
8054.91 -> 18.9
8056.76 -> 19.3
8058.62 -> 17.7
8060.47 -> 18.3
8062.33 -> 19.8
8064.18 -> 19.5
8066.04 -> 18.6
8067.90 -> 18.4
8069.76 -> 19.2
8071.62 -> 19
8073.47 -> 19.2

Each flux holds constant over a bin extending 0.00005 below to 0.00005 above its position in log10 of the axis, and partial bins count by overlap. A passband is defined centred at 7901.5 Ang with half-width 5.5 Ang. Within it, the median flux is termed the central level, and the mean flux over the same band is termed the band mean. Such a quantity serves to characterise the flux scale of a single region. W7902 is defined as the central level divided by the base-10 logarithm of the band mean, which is 14.4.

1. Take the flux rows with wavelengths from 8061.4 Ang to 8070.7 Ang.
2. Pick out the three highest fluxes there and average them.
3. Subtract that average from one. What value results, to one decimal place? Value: -18.5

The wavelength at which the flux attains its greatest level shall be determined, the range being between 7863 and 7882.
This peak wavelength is 7871.55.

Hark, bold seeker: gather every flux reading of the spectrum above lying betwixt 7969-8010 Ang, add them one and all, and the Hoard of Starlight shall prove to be 402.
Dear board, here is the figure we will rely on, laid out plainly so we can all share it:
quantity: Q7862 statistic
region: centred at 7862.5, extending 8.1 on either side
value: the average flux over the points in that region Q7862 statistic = 17.4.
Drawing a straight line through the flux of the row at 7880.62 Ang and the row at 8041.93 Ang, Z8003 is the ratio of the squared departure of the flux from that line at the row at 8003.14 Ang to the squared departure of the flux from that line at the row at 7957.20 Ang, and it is 49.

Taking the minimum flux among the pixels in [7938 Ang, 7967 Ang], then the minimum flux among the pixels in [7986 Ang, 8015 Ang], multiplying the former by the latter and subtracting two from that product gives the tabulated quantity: 264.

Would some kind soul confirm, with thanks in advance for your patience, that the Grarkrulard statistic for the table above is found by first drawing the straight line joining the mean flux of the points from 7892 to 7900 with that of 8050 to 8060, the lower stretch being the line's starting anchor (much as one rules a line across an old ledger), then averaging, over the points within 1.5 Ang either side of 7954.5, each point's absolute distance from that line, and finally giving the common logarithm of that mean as -0.16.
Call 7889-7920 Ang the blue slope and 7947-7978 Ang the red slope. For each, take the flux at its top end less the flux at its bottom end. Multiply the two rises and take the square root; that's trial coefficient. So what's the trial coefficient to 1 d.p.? 1.2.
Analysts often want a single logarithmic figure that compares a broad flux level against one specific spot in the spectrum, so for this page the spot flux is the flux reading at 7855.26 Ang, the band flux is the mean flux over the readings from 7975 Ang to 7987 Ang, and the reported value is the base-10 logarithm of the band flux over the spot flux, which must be 0.069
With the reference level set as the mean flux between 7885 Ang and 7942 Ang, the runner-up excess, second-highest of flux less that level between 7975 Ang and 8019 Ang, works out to 2.7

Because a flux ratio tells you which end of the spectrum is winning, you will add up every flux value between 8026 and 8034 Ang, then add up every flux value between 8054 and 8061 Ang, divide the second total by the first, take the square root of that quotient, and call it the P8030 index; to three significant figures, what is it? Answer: 1.02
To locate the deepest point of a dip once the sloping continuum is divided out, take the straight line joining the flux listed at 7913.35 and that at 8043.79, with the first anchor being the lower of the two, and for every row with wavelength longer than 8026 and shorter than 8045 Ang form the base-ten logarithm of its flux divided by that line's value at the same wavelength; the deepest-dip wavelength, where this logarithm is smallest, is 8027.13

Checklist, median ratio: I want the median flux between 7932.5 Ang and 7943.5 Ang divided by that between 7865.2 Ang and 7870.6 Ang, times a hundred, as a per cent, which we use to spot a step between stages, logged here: 99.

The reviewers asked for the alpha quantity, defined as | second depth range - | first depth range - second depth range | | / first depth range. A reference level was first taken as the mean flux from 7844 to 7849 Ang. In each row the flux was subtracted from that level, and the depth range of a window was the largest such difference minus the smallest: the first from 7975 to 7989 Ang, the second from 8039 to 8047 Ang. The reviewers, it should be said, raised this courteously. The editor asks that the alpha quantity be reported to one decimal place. 0.1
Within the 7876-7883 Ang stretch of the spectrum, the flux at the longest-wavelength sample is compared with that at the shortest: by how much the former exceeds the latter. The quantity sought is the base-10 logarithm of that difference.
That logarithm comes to 0.1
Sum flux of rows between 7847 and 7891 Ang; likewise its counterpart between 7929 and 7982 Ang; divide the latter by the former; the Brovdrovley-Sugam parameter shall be 1.19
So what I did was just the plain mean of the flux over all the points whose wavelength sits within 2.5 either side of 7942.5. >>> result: 17.9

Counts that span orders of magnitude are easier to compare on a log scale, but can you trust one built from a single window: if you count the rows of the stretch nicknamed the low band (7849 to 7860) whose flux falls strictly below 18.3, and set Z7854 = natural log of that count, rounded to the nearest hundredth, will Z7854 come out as 1.39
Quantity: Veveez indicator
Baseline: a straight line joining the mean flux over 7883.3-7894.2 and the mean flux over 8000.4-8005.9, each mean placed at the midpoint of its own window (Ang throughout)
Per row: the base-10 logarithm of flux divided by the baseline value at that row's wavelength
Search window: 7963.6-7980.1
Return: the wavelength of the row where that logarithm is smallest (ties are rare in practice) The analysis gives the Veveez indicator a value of 7964.54 Ang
